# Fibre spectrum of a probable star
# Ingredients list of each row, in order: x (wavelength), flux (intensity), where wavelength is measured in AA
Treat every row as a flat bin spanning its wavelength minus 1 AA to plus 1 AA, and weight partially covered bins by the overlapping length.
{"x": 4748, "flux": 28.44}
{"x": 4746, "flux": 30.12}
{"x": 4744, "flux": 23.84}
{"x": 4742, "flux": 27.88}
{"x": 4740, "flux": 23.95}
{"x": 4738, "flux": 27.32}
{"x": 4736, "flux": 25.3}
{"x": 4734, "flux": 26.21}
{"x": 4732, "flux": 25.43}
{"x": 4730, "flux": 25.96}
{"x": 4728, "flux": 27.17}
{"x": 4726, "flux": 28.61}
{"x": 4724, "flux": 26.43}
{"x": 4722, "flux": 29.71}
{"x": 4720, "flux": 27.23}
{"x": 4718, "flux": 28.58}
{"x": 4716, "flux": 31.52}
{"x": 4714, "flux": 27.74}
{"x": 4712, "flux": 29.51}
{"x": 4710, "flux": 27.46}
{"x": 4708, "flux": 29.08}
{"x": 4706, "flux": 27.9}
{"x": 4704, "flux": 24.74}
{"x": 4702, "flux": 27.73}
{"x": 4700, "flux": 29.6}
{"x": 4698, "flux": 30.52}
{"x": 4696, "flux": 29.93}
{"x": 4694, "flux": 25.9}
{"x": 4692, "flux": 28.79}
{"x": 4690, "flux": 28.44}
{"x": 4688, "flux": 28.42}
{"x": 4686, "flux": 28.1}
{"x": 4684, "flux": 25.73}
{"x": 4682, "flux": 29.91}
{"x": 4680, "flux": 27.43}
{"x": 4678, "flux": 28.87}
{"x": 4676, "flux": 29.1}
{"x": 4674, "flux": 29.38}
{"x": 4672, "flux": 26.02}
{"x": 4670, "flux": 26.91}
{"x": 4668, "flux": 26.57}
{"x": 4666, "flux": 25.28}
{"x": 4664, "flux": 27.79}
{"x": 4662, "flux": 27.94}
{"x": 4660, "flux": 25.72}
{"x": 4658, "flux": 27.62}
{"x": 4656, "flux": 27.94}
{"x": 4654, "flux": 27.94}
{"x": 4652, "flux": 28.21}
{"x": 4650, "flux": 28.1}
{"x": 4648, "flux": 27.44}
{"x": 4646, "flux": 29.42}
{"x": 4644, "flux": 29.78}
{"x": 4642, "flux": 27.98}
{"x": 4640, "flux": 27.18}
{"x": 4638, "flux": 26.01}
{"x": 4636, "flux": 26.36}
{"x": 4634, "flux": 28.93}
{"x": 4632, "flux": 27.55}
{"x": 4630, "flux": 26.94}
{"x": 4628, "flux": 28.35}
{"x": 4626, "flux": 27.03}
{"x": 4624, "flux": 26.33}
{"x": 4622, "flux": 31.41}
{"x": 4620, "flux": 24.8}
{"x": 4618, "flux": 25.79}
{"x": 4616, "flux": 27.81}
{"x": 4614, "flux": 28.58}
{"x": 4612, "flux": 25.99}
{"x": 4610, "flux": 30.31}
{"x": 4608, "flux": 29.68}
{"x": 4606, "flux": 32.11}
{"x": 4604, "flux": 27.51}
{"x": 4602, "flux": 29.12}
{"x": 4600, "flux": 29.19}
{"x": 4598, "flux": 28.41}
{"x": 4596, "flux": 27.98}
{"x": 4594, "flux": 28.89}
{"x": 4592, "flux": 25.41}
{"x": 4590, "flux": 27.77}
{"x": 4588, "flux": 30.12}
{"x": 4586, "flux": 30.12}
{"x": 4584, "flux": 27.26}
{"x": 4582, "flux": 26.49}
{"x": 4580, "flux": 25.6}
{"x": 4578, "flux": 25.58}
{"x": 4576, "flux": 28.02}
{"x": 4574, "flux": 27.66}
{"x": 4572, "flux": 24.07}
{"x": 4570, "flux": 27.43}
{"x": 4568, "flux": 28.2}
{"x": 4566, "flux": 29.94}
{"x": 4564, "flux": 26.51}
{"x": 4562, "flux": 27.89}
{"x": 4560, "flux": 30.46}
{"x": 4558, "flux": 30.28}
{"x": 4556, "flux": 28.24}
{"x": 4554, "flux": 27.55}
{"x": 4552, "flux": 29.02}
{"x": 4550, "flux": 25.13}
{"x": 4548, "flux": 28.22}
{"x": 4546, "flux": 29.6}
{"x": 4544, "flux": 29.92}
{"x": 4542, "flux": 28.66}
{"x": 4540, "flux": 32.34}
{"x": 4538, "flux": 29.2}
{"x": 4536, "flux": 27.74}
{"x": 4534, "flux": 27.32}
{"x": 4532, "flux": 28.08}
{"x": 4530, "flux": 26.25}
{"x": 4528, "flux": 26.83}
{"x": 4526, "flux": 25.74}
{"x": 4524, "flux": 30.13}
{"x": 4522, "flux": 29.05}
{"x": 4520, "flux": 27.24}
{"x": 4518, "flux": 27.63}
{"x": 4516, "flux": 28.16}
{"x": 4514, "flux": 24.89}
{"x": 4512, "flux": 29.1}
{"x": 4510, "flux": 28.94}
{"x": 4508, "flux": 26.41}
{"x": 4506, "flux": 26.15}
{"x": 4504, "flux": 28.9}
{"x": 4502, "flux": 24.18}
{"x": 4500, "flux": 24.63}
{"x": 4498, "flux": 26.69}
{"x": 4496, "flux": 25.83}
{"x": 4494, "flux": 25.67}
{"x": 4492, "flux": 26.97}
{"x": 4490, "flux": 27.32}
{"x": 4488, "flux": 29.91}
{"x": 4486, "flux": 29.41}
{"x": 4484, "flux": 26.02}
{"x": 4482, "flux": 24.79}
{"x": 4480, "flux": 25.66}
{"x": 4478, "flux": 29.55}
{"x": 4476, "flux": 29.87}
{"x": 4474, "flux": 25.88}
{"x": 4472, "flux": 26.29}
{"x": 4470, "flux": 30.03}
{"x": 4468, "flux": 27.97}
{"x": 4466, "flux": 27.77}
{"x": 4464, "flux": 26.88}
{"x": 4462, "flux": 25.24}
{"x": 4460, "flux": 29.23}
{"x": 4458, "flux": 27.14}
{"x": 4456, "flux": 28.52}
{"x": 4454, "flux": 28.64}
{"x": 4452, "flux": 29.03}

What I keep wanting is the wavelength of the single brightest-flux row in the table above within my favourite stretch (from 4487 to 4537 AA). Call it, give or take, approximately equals 4524 AA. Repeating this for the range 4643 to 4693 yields 4682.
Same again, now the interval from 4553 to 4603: 4560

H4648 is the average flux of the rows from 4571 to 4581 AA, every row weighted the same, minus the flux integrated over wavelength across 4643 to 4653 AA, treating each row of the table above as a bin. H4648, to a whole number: -260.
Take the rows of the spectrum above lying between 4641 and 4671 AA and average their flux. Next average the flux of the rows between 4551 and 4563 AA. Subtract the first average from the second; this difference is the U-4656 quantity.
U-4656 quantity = 1.3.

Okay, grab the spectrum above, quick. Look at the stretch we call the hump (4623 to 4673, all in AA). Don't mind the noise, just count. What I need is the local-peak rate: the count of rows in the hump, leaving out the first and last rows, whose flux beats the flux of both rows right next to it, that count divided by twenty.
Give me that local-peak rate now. 0.30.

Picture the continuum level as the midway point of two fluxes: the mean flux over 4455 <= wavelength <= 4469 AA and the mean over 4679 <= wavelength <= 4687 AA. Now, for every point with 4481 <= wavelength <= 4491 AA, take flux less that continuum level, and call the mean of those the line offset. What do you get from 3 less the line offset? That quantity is 3.2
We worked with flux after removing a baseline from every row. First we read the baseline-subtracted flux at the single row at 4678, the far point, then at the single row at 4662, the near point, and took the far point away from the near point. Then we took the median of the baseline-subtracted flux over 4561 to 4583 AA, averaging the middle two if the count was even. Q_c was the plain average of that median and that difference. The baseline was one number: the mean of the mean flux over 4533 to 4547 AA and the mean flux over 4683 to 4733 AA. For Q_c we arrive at -1.1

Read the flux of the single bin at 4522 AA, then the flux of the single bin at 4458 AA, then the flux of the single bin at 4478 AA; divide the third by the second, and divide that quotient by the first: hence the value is 0.0375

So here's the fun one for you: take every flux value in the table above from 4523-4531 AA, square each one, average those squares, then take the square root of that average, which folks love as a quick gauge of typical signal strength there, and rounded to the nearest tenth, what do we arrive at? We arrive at 27.3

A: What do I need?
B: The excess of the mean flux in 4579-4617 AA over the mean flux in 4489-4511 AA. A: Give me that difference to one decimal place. 1.8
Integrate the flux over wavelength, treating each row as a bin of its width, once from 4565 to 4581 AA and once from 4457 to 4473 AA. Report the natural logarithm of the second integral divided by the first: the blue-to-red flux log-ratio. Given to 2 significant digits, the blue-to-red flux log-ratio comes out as 0.019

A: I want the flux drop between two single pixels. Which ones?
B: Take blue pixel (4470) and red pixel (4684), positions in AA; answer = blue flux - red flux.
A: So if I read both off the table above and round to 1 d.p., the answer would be 4.3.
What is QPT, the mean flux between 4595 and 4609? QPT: 29.1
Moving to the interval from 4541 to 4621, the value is 28.0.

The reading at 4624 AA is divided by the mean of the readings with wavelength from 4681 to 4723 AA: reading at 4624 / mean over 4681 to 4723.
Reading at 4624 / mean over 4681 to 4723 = 0.93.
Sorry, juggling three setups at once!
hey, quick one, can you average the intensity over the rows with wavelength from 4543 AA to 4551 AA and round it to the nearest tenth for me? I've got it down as 28.2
